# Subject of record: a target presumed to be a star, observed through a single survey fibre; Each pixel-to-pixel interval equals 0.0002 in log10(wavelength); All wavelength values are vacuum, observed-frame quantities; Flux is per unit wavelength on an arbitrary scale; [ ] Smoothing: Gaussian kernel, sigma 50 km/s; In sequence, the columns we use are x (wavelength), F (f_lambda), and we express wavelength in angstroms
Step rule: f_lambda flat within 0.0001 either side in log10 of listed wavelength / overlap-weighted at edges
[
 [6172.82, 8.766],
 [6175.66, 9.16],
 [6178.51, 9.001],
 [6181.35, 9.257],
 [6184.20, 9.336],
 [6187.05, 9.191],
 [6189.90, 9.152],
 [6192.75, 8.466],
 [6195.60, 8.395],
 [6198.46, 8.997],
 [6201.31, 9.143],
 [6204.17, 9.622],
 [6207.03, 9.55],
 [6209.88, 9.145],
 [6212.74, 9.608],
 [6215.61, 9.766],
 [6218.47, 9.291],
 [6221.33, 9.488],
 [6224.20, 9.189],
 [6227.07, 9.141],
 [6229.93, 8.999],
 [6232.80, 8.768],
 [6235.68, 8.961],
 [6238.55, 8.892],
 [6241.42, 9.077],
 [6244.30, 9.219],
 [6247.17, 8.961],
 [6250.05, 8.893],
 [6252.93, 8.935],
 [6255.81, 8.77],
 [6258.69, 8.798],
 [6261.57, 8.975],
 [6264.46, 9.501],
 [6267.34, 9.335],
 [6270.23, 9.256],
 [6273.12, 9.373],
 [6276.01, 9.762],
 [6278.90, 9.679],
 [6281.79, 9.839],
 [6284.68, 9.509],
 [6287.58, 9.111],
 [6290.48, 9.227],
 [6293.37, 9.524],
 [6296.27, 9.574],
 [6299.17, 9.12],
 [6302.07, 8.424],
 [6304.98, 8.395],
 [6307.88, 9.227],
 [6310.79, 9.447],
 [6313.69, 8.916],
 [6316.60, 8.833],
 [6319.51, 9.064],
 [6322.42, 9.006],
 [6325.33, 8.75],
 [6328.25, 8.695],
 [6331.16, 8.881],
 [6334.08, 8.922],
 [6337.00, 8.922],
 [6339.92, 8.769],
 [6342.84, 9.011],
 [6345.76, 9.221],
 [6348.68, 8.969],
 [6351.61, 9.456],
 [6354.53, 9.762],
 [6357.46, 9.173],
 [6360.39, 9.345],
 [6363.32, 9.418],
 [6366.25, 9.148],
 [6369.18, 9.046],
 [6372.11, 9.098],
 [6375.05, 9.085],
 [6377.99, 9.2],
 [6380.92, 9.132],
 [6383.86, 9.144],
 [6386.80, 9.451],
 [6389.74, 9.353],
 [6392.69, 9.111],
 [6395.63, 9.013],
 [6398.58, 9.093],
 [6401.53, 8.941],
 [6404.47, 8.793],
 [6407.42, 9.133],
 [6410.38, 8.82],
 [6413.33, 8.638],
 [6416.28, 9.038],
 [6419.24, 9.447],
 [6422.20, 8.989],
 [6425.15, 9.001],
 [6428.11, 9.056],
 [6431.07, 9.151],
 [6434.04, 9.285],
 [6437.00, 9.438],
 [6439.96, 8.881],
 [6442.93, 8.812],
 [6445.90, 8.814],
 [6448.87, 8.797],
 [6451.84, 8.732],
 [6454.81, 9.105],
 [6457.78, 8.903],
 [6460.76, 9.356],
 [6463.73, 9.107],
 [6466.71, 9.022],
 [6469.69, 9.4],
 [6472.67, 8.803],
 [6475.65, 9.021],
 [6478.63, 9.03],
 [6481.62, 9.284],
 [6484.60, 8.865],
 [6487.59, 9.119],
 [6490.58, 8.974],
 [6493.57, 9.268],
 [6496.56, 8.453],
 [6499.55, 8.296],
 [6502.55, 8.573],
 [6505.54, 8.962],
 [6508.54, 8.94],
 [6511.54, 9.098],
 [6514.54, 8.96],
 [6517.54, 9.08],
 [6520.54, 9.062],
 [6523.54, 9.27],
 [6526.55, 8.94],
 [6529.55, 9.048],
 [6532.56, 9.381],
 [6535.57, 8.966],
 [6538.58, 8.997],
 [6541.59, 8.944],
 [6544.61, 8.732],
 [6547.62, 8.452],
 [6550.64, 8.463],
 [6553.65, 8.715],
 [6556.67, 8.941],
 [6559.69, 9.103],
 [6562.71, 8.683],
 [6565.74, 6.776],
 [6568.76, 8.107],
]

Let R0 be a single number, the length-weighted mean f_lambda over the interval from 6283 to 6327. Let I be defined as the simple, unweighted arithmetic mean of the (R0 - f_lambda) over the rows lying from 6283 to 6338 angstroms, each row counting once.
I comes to 0.05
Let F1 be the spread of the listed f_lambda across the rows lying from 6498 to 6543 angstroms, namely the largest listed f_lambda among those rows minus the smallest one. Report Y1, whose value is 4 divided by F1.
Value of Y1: 3.7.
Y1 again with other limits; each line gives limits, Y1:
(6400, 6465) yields 4.9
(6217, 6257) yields 5.6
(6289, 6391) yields 2.9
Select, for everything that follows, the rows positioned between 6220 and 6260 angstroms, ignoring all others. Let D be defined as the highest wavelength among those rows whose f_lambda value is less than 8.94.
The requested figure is 6258.69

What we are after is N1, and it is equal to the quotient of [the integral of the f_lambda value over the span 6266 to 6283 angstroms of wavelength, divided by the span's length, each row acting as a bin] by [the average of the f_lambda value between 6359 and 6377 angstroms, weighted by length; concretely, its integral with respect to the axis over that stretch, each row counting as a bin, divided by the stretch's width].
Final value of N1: 1.04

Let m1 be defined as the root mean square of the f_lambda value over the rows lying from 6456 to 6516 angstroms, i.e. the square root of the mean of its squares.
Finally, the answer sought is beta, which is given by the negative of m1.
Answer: -8.98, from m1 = 8.98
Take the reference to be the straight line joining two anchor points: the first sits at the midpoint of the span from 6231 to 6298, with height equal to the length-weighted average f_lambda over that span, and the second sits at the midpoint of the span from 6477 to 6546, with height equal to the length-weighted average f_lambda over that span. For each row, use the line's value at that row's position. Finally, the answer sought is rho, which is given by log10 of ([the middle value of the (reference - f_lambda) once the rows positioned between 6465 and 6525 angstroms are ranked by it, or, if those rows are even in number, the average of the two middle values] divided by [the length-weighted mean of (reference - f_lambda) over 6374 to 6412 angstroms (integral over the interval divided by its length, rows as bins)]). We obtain 0.13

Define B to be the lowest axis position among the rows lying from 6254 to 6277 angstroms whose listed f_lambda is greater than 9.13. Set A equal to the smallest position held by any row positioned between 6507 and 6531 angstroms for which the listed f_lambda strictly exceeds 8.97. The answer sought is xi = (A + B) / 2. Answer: 6388.0 angstroms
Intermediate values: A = 6511.54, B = 6264.46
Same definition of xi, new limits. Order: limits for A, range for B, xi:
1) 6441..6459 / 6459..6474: 6457.8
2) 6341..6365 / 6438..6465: 6401.8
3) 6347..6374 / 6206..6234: 6279.3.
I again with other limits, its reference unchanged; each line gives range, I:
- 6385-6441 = -0.01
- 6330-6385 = -0.07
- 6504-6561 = 0.13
